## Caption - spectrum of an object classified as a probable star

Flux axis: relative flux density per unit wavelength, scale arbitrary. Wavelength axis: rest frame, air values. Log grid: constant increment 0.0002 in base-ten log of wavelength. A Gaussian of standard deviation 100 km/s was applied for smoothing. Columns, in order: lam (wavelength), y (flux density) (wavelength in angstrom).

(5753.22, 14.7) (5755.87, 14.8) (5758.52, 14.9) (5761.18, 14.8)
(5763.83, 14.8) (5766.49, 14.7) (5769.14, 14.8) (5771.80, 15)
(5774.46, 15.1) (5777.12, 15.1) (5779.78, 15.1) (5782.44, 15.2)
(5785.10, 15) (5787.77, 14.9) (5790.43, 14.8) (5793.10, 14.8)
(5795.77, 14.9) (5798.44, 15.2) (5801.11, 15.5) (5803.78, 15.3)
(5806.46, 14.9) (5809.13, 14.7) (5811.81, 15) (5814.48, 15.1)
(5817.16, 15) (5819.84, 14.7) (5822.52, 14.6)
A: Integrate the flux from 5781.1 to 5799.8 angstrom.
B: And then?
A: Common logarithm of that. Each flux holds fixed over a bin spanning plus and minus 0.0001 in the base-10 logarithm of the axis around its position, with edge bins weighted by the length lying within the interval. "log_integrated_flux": 2.45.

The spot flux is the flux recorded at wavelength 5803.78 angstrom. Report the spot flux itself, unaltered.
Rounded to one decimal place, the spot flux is 15.3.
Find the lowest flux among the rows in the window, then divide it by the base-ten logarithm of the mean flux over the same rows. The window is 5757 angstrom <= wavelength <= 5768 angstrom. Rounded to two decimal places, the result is 12.56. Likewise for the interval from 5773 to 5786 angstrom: 12.72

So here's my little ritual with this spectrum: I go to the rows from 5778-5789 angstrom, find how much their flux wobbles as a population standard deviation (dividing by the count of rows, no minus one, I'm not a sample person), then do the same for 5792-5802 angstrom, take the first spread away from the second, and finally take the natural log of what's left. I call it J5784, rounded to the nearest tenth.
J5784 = -1.8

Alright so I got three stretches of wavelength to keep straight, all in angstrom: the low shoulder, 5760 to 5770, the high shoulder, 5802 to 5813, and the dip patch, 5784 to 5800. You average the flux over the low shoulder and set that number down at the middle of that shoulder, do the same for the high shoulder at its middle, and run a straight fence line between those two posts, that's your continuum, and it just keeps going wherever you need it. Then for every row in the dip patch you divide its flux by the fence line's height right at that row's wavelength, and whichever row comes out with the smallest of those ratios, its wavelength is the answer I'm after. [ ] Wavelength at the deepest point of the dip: 5793.10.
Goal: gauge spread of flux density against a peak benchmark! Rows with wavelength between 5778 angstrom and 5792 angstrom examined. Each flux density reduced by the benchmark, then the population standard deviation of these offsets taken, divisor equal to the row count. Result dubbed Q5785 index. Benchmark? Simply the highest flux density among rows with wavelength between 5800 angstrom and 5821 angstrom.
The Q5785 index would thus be 0.141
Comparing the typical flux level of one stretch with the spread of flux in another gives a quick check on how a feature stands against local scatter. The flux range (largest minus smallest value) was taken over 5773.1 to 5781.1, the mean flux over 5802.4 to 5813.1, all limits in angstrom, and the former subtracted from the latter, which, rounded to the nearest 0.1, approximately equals 15.0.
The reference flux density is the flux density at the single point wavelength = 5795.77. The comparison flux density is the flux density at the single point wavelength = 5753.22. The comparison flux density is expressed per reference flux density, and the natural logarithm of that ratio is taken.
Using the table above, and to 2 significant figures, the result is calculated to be -0.014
